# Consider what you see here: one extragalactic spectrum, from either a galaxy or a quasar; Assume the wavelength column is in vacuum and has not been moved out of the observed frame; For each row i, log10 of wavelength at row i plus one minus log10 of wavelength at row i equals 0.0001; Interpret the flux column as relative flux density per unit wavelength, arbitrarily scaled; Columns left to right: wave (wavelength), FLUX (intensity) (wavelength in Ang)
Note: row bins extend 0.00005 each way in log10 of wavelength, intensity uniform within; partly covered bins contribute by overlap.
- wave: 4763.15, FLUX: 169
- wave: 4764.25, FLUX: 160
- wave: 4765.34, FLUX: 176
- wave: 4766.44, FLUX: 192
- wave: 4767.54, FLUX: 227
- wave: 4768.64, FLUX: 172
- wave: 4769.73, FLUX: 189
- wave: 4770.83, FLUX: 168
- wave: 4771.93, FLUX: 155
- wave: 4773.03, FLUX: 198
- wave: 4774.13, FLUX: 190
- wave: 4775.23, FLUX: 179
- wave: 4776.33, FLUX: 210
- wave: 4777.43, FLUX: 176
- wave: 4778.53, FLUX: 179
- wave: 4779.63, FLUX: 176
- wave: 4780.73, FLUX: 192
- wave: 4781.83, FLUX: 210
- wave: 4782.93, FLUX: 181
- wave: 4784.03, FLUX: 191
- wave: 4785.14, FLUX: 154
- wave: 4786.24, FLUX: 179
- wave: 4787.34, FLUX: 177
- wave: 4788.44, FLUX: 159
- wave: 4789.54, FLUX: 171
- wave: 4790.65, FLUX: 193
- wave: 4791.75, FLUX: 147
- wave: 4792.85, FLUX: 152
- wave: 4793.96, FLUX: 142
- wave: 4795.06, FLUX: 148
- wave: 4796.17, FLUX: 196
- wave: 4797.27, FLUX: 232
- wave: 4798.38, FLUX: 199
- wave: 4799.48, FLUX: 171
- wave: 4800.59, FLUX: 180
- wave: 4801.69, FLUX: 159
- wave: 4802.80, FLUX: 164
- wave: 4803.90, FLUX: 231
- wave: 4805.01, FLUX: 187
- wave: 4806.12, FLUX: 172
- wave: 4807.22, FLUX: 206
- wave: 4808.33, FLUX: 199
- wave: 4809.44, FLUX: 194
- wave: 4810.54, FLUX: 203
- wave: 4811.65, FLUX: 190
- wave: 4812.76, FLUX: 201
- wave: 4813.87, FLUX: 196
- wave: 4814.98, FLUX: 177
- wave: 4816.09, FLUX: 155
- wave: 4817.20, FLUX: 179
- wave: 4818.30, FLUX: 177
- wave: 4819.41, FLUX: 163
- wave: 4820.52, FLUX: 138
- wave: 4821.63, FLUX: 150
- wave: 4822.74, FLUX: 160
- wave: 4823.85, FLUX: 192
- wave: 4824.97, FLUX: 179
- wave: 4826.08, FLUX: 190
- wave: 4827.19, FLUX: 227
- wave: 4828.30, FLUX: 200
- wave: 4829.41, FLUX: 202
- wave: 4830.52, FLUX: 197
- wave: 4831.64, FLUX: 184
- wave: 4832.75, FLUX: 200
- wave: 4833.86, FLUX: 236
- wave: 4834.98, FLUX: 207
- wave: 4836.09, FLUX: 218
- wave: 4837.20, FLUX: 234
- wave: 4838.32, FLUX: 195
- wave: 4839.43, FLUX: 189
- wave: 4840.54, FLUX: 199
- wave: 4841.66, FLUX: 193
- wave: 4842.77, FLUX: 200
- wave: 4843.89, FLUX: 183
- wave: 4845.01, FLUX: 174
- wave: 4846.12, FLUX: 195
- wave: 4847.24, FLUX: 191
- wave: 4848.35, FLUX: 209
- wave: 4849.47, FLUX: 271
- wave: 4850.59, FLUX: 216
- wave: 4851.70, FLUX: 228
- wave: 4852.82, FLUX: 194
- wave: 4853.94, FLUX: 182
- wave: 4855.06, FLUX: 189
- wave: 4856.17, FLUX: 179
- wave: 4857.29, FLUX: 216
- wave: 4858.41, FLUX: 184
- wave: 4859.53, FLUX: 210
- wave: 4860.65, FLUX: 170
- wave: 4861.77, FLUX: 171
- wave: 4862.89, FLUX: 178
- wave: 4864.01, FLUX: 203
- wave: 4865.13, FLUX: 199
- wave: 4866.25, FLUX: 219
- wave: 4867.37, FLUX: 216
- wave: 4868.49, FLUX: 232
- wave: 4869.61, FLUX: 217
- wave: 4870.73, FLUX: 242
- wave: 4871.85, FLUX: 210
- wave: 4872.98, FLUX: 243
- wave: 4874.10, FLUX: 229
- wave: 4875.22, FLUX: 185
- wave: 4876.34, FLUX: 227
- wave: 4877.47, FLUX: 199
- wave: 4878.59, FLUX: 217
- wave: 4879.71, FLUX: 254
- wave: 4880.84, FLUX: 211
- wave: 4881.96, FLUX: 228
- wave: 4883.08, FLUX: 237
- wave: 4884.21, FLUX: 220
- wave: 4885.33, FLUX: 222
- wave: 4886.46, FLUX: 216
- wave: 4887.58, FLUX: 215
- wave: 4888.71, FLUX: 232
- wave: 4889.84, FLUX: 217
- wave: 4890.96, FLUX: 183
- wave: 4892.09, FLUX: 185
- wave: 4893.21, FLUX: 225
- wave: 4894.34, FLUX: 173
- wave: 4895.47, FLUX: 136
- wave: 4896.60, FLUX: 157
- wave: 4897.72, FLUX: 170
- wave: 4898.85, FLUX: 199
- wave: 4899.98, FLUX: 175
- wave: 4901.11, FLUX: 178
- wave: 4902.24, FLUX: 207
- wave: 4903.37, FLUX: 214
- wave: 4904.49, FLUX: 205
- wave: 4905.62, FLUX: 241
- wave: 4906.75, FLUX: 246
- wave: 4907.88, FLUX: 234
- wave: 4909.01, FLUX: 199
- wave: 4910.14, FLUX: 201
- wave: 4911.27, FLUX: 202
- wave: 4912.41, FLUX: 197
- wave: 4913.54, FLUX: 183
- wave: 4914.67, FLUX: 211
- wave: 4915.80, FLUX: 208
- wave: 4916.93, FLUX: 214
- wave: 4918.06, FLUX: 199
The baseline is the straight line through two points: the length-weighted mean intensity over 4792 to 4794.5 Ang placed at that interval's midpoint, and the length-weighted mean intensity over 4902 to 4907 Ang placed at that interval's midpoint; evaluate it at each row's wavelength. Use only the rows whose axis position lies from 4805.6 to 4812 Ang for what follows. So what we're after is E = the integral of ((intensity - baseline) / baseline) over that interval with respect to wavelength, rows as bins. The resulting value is 1.5 Ang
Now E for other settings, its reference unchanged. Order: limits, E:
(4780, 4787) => 2.2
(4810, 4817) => 1.1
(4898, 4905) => -0.8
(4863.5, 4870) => 0.6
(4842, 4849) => 0.4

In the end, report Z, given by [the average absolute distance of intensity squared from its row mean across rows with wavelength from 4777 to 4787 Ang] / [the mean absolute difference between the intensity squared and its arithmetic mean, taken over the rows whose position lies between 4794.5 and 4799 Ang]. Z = 0.47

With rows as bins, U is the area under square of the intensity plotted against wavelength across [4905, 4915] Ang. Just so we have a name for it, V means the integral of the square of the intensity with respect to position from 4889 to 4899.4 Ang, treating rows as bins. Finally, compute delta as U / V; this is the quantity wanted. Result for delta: 1.27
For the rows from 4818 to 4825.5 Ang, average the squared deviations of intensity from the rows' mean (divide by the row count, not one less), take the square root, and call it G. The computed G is 17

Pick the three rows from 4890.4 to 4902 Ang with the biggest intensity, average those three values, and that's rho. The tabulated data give 203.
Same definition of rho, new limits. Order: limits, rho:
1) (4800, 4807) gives 199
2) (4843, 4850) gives 225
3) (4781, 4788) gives 194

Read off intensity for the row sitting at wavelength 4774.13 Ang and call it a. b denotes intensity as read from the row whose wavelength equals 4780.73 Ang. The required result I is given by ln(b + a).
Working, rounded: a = 190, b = 192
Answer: 5.95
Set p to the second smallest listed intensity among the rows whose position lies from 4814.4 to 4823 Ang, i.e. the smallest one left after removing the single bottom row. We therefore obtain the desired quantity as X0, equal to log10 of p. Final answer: 2.18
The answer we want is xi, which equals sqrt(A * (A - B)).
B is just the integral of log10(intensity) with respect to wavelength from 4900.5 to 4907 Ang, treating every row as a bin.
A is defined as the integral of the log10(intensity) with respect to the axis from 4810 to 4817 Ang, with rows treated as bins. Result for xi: 3.4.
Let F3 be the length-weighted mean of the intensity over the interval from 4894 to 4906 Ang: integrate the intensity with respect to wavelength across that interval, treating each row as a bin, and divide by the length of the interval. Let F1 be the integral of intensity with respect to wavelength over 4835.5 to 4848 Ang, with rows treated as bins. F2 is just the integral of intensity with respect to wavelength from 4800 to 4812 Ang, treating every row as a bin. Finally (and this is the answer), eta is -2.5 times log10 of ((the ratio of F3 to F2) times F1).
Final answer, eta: -5.77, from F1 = 2471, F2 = 2274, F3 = 186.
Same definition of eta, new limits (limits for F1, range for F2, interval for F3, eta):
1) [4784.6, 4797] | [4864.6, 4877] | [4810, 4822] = -5.31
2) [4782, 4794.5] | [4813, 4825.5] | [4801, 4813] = -5.70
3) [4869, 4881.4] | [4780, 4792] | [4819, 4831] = -5.92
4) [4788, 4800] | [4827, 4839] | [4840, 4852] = -5.58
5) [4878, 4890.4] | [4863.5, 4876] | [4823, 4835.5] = -5.78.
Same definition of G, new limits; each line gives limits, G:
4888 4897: 32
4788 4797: 20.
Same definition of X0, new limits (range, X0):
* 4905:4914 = 2.29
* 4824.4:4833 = 2.26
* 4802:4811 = 2.24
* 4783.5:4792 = 2.19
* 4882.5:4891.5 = 2.33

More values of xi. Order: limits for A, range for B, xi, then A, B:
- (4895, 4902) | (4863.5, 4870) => 2.7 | 15.6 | 15.2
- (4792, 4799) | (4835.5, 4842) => 3.2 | 15.7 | 15.0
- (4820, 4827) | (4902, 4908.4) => 2.9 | 15.6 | 15.1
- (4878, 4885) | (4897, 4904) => 3.0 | 16.5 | 16.0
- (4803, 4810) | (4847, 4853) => 5.7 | 16.1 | 14.1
